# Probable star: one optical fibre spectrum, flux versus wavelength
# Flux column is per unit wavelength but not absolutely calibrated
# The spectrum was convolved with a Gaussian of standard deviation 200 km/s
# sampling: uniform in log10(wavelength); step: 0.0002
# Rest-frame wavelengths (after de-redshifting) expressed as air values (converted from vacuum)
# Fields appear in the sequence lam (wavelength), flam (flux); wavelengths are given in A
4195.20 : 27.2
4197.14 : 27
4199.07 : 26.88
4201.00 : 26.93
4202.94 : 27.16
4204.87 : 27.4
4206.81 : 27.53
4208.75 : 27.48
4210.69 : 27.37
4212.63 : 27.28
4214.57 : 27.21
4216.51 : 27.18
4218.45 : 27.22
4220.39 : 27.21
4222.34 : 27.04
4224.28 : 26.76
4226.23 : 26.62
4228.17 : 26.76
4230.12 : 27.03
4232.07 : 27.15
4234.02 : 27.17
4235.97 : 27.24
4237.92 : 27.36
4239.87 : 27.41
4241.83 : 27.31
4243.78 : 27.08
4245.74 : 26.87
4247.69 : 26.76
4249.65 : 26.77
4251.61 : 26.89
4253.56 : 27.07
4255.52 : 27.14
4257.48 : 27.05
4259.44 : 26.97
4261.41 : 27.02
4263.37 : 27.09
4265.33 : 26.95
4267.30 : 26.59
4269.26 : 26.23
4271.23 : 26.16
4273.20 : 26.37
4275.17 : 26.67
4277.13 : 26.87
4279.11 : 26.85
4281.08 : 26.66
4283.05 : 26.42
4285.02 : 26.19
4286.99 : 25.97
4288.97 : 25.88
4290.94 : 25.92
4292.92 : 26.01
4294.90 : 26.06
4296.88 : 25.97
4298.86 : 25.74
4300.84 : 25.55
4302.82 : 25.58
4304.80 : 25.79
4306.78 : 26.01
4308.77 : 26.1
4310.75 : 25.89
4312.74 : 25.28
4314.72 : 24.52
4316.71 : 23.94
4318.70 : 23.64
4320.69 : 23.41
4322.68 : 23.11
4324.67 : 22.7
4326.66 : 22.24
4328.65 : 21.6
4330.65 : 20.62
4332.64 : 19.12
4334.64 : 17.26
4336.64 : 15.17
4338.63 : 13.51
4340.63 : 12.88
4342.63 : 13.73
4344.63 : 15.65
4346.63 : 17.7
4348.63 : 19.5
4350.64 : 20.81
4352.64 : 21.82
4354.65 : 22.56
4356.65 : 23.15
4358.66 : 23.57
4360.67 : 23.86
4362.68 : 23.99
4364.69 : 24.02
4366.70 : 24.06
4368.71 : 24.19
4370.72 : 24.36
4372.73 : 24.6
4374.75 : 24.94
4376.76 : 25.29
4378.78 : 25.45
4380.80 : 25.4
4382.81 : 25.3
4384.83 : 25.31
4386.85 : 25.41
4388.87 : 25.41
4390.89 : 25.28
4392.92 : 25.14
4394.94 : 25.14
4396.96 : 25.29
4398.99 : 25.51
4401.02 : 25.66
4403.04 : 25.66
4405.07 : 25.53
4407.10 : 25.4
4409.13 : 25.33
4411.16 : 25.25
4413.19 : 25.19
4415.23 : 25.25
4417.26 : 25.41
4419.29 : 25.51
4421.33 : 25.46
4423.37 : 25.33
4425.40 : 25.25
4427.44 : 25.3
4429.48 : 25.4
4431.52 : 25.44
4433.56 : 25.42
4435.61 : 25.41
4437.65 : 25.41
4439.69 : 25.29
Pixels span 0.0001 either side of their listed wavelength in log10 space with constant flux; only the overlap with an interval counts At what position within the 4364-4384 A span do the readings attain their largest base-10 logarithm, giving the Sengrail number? 4378.78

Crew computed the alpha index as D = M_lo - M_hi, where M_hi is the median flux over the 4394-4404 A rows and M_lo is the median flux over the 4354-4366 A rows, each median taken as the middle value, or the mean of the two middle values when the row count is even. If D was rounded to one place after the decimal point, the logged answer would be -1.8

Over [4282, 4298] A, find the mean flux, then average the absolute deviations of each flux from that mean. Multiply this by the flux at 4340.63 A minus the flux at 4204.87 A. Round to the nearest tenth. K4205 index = -1.9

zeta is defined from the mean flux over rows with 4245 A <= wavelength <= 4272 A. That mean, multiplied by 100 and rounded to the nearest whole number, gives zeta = 2683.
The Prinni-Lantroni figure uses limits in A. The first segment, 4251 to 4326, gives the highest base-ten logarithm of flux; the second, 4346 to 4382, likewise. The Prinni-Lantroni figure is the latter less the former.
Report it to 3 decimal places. -0.028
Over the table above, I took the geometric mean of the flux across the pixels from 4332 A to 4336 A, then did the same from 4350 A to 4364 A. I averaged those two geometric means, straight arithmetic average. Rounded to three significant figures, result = 20.5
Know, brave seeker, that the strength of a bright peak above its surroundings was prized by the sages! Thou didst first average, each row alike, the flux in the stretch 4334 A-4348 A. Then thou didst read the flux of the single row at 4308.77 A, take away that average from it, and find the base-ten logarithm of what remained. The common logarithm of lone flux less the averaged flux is 1.0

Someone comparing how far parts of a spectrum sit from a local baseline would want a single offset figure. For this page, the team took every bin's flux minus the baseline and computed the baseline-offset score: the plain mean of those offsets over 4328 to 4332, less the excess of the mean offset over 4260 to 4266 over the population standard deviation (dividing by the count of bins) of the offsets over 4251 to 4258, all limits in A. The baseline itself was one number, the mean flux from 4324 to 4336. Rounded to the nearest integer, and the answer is -6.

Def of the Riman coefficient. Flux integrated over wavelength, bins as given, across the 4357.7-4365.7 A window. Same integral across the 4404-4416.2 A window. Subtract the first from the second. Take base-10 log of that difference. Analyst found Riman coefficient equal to 2.07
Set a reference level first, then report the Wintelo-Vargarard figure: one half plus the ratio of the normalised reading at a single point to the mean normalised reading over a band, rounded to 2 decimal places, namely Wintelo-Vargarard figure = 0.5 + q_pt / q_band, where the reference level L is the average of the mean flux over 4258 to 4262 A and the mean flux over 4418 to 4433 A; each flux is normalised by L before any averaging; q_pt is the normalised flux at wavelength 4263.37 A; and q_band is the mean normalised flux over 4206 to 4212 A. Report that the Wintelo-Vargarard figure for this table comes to 1.49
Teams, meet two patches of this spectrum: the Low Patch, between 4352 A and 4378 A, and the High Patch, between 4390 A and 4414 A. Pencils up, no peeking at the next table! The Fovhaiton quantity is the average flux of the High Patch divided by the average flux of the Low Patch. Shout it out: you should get 1.06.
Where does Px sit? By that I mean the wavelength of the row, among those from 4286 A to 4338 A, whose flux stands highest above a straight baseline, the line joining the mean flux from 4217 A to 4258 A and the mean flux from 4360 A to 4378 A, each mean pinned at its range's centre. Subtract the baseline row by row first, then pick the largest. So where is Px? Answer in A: 4308.77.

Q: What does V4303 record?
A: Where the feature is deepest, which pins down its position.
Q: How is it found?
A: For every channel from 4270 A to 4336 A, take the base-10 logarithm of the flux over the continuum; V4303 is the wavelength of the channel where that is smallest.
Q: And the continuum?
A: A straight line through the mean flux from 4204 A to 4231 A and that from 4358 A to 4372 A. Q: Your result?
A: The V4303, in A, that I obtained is 4334.64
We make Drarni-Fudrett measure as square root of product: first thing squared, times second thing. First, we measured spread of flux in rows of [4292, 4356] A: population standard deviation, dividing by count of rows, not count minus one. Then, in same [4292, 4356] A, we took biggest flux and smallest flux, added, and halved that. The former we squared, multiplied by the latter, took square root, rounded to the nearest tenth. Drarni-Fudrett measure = 18.2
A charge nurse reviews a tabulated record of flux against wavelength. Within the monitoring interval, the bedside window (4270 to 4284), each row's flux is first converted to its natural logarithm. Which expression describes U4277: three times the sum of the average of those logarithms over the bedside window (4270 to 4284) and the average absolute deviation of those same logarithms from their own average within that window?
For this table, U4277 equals 9.86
